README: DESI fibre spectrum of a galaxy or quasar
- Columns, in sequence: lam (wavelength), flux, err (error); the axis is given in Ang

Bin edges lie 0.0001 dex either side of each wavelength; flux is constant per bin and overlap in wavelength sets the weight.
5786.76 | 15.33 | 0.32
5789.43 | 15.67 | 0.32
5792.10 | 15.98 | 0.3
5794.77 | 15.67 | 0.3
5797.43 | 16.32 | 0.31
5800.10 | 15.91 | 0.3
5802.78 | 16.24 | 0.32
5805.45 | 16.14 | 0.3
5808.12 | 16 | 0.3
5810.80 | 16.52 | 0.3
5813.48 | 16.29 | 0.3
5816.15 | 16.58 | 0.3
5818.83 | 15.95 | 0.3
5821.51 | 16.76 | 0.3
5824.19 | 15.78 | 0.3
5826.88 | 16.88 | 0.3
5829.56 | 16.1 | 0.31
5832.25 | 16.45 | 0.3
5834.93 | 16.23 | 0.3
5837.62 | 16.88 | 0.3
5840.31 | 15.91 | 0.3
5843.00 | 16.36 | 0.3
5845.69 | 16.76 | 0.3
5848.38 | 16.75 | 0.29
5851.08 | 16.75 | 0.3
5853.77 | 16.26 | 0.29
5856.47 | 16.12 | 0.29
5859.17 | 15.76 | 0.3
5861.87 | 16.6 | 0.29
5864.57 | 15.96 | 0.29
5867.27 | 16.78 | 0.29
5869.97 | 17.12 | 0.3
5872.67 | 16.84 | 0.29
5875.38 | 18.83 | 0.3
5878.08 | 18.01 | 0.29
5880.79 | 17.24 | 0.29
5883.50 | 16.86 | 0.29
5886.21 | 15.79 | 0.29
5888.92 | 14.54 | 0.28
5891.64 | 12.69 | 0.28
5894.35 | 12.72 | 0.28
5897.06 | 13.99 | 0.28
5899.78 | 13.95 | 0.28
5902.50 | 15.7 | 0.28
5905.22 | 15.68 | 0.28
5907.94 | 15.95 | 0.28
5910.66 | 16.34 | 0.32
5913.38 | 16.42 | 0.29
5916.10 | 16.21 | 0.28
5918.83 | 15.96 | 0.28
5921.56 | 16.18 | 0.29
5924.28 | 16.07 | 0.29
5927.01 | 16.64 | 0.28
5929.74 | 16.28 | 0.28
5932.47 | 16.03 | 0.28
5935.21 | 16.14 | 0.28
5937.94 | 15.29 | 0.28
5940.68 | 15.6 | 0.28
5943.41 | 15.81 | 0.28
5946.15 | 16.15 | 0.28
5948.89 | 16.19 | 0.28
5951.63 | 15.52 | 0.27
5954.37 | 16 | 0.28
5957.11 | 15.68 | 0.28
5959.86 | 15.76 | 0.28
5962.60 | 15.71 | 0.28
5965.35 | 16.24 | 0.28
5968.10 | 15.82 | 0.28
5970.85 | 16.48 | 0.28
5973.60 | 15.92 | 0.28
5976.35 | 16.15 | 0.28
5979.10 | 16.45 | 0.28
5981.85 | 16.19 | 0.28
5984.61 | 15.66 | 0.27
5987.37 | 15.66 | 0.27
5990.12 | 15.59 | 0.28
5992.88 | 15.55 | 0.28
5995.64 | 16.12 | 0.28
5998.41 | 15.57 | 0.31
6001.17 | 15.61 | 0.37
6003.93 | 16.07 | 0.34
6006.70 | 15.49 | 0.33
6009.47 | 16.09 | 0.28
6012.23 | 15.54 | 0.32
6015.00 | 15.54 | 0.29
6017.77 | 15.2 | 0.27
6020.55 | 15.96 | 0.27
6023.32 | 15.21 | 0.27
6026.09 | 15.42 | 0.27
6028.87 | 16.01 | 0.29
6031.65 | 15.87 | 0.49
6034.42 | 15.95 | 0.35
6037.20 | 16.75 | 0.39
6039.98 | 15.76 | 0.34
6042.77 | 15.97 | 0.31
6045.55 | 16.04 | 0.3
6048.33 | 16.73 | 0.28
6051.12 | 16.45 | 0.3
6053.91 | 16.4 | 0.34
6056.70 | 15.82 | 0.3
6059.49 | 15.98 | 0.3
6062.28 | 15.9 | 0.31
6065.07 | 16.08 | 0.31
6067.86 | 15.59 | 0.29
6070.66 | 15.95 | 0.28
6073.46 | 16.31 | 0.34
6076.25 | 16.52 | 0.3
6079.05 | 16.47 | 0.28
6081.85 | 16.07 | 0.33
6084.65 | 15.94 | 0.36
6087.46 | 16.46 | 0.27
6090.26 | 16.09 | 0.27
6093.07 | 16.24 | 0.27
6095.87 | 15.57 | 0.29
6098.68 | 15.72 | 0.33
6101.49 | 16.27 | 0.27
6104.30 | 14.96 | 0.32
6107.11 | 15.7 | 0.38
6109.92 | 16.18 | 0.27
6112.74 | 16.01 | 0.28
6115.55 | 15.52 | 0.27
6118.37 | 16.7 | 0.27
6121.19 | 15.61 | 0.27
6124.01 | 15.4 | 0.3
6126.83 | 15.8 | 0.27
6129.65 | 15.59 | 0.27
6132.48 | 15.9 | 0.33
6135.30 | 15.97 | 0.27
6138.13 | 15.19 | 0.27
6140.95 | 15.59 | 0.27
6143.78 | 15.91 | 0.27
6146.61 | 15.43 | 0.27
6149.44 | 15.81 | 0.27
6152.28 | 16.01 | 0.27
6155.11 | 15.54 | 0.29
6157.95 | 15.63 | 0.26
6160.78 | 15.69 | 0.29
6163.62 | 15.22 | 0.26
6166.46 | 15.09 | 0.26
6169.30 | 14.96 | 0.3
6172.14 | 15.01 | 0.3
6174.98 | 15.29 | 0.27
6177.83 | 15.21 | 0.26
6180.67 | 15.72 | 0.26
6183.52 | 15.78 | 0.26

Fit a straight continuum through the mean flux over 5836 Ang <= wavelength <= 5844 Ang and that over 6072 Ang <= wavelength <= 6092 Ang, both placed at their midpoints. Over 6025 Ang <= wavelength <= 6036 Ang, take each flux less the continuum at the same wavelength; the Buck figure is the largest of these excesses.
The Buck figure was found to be -0.3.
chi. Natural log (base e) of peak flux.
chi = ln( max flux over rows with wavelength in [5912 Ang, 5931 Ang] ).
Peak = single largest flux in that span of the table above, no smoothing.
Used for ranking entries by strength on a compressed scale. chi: 2.81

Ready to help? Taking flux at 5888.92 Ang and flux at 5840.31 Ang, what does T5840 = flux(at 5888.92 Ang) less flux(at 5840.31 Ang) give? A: -1.37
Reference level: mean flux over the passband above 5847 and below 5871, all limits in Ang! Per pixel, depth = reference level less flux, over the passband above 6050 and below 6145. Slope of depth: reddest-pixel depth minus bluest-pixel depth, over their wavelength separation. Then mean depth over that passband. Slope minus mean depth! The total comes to -0.51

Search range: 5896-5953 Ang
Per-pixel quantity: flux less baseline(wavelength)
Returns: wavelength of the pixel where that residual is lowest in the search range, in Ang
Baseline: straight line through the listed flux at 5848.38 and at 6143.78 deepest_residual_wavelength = 5899.78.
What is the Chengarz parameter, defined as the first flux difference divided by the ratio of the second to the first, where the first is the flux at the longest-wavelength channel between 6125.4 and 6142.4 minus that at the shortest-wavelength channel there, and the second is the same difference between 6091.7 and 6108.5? -0.1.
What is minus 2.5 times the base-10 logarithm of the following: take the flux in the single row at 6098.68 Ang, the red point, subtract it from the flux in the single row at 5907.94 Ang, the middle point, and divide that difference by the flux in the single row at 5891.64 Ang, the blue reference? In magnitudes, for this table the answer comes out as 4.4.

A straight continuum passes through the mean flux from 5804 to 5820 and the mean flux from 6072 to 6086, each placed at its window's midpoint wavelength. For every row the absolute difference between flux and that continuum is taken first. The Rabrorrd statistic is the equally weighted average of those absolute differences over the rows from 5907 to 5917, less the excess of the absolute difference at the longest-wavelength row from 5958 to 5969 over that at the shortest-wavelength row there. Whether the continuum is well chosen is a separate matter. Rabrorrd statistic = 0.2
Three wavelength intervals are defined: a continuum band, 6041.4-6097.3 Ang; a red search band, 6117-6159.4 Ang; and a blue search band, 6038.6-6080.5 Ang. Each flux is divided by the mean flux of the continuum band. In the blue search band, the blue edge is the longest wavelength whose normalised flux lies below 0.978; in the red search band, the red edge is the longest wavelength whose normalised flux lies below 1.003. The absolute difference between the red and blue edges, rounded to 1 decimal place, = 90.1 Ang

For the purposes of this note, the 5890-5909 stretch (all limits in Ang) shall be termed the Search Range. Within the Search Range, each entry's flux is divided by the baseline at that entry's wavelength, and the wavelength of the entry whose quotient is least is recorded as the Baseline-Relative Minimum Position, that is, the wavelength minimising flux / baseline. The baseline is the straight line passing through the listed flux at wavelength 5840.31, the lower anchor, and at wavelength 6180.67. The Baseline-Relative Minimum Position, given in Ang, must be 5891.64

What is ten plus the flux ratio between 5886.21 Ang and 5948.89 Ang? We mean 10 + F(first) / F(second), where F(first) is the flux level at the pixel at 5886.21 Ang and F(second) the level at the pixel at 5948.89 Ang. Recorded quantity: 11.0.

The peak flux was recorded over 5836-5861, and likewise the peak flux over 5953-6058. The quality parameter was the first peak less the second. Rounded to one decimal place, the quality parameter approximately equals 0.1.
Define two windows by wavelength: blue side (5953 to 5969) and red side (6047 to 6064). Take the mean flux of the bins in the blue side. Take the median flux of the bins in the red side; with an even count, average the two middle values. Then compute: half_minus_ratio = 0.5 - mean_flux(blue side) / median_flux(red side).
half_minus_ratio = -0.48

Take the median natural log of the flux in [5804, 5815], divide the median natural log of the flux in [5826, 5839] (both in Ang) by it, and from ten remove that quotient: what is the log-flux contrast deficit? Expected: 8.99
